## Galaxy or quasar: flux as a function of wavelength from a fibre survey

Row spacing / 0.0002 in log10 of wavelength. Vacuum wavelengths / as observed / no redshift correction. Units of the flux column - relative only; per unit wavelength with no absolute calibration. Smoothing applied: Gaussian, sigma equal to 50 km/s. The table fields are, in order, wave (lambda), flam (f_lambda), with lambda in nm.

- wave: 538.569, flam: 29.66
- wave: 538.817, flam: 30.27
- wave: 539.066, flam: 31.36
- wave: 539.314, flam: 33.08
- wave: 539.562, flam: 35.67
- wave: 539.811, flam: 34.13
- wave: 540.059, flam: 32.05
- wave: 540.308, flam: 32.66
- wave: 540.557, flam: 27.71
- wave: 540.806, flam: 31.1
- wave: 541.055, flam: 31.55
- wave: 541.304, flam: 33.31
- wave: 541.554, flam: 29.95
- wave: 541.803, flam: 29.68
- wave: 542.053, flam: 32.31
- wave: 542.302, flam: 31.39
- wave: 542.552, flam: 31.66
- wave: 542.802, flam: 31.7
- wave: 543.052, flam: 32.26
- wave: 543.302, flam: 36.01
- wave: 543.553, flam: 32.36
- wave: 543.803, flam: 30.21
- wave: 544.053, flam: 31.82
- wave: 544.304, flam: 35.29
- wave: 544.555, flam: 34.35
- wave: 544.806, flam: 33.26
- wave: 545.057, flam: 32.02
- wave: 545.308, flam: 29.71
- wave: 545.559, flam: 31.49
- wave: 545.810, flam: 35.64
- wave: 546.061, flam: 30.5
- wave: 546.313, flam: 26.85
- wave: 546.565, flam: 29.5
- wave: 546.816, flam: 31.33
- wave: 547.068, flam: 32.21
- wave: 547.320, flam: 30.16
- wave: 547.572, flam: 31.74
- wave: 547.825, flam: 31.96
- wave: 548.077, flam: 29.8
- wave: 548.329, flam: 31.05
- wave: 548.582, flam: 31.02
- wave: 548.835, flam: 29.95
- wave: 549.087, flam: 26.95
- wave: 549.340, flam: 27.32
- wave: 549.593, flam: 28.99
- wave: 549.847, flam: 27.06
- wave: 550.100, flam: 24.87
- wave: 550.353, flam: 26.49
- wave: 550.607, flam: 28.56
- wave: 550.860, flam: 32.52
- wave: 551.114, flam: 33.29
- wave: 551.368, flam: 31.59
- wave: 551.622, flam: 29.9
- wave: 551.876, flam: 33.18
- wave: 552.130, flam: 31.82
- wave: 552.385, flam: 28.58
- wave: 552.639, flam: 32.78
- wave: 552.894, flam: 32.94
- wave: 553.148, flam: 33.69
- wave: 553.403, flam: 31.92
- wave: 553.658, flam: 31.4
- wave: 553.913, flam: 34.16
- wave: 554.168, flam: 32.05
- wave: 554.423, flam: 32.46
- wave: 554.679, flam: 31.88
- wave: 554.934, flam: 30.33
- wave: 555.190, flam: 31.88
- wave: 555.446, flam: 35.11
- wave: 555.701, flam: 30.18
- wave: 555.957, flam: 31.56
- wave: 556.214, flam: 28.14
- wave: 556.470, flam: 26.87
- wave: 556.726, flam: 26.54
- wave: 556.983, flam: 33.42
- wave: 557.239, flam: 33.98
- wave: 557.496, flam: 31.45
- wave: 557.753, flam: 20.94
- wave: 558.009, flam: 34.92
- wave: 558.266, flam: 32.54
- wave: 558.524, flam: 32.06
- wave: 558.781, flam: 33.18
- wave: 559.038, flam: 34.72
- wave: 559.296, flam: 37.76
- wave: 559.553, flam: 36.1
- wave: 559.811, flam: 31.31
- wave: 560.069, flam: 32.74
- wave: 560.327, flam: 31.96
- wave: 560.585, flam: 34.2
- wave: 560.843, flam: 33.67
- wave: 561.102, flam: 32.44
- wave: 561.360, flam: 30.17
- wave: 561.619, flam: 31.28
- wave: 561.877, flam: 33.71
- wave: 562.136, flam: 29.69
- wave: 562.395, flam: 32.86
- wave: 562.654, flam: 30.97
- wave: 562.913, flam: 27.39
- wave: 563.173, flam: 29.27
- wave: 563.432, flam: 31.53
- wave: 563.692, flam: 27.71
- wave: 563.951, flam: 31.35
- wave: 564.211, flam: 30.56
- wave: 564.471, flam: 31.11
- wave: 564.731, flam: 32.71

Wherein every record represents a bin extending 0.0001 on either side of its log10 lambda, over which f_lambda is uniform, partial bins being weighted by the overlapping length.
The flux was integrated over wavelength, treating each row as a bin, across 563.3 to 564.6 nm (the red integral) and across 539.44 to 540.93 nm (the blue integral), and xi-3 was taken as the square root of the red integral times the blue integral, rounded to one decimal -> 43.6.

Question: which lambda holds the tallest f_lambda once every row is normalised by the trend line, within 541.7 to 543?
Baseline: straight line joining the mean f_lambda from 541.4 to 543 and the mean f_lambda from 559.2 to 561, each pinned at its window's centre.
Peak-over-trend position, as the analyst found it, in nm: 542.053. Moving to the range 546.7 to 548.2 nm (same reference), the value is 547.068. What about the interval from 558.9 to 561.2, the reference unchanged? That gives 559.296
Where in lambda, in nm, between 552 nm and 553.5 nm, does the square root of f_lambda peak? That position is 553.148 nm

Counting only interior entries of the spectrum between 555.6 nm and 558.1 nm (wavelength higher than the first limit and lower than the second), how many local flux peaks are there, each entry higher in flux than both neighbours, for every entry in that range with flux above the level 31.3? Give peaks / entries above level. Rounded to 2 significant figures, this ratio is 0.40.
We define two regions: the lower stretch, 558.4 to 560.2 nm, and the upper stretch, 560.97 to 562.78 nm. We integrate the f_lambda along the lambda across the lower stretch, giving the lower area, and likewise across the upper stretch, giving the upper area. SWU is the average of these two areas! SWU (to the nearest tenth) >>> 59.2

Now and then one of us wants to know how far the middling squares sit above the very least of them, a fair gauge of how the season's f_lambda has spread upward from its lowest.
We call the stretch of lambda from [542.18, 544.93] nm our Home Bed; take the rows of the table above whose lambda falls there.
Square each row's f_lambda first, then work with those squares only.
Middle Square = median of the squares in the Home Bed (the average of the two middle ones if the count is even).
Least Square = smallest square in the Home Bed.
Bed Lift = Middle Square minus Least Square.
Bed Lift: 128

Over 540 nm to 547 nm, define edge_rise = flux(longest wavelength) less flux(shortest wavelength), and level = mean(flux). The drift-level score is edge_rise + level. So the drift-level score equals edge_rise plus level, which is 31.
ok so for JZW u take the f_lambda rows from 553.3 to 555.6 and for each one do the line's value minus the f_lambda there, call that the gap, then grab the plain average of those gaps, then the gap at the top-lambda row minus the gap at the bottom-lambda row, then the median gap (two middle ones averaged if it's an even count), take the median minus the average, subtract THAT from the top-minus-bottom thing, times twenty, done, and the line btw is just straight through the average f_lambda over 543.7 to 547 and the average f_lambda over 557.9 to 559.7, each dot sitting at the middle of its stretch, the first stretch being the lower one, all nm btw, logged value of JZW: -60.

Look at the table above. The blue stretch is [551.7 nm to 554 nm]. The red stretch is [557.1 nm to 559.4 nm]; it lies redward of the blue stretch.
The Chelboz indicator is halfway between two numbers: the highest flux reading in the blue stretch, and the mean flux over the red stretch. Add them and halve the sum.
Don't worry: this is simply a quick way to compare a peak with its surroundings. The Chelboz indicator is 33.3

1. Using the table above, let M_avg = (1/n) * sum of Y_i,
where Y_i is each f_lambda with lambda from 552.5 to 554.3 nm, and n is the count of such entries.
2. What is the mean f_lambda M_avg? 32.7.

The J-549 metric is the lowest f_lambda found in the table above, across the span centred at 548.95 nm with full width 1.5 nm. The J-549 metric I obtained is 26.95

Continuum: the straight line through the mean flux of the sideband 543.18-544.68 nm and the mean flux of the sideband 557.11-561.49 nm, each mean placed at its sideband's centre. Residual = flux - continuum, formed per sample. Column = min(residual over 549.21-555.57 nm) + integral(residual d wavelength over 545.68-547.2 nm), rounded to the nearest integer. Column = -12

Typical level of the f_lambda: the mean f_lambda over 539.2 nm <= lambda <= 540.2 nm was 33.7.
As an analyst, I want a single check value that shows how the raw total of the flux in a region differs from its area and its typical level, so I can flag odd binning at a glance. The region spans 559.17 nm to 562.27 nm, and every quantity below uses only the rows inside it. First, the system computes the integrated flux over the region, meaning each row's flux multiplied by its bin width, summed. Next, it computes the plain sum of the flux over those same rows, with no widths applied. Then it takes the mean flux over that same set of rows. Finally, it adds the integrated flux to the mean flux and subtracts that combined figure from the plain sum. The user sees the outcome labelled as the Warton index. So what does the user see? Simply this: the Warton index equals 260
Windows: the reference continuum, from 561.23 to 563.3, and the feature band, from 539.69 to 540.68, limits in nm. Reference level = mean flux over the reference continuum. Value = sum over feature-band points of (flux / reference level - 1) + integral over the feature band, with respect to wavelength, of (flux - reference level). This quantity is 1.1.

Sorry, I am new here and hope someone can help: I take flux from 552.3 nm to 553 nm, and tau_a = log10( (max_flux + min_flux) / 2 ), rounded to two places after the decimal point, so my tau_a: 1.49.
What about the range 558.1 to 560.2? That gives 1.54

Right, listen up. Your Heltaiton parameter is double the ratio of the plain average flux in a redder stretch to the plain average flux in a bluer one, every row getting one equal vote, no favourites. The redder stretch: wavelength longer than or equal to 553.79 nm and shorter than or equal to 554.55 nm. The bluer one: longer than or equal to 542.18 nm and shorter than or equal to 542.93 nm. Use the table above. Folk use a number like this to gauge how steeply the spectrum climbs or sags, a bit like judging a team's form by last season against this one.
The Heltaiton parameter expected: 2.08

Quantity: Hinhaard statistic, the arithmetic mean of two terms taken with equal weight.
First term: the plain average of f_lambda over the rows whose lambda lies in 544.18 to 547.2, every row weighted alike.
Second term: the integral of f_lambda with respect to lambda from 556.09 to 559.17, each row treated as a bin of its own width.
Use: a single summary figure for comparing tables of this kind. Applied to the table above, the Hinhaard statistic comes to 63.3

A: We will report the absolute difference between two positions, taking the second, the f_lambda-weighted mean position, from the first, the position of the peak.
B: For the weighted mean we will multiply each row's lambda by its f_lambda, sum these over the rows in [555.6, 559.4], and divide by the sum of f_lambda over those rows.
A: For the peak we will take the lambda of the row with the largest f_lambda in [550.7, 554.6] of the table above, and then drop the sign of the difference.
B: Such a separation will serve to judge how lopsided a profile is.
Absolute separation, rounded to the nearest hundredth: 3.65 nm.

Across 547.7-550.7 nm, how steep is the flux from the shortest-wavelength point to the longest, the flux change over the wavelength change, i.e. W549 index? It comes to -1.2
